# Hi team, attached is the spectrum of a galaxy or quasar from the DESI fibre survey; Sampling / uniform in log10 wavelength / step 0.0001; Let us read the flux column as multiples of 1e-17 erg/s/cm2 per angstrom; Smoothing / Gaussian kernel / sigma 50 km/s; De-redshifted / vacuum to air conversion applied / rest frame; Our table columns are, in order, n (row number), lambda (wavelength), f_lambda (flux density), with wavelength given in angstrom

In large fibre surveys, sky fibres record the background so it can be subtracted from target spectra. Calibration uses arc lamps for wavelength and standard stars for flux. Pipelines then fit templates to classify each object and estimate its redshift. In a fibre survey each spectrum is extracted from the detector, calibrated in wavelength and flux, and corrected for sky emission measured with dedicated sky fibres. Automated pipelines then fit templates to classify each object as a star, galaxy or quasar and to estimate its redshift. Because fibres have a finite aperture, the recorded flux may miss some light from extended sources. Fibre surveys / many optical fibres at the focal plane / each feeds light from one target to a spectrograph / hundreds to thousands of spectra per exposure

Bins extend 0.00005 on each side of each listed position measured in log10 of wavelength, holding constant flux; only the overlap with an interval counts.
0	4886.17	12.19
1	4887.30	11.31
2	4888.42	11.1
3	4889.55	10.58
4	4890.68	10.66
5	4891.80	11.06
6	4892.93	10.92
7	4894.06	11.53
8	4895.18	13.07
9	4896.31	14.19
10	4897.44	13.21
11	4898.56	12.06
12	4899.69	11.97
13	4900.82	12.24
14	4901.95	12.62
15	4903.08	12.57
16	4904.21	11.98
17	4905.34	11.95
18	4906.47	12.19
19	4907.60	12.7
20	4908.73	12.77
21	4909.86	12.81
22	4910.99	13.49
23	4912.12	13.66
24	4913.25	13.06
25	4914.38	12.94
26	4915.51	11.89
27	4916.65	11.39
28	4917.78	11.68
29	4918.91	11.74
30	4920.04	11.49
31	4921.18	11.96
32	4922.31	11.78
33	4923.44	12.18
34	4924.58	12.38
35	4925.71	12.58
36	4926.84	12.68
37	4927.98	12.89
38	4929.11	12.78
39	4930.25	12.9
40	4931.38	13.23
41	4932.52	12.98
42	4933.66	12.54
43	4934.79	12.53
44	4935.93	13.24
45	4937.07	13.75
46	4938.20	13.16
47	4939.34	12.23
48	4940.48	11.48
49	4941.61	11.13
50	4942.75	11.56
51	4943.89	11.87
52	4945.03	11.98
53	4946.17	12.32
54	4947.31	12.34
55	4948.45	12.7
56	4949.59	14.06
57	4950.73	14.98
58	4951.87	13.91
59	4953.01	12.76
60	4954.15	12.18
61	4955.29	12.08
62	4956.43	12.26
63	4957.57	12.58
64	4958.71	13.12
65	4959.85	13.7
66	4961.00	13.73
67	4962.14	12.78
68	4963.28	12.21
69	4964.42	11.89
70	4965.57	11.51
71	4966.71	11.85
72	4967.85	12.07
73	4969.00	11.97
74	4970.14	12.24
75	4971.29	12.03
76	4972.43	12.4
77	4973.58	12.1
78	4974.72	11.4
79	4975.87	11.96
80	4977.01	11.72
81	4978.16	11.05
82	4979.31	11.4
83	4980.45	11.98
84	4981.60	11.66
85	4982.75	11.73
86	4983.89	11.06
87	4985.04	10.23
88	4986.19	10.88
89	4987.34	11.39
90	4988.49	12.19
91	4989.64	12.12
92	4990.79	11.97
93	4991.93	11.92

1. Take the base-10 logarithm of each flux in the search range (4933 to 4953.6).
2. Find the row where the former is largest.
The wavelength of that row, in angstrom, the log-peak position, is 4950.73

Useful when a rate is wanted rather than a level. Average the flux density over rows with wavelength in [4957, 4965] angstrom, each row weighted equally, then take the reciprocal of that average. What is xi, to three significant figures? 0.0778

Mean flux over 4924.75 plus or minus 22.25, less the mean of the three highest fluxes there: -1.2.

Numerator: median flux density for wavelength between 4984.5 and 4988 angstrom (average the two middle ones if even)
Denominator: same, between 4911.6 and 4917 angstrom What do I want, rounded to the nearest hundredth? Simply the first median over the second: 0.84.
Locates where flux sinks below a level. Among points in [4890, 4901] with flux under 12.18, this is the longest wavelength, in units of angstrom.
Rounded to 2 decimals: 4899.69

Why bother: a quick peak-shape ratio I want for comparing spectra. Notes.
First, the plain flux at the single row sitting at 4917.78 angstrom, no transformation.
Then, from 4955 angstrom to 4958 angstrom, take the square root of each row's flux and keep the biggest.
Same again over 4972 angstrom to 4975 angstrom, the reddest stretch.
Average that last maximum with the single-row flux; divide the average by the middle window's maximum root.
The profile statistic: 2.14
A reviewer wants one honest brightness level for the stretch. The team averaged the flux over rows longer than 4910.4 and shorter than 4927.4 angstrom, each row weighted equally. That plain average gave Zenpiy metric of 12.3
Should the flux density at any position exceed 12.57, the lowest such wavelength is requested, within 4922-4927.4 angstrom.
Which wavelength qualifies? 4925.71 angstrom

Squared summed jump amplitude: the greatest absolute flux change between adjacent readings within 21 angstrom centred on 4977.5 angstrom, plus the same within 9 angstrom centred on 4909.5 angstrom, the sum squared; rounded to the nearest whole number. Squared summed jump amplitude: 2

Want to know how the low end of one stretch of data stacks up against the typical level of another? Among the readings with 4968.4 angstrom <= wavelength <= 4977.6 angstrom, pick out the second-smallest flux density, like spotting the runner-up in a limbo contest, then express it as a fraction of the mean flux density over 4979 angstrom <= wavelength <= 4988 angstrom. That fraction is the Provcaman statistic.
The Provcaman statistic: 1.04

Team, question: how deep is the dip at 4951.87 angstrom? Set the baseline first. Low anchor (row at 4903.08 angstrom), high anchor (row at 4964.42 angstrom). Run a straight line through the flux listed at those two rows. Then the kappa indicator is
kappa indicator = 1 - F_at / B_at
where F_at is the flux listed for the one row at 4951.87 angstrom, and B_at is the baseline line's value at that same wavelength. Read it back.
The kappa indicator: -0.16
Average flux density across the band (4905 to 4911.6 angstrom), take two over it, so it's 0.158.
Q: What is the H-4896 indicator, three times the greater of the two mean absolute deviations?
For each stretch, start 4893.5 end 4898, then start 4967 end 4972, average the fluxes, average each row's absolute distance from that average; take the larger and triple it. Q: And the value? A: 2.2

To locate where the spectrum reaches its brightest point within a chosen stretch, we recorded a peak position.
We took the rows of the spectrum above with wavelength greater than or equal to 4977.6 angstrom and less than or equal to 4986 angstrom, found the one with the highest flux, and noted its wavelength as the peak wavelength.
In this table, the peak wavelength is 4980.45 angstrom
